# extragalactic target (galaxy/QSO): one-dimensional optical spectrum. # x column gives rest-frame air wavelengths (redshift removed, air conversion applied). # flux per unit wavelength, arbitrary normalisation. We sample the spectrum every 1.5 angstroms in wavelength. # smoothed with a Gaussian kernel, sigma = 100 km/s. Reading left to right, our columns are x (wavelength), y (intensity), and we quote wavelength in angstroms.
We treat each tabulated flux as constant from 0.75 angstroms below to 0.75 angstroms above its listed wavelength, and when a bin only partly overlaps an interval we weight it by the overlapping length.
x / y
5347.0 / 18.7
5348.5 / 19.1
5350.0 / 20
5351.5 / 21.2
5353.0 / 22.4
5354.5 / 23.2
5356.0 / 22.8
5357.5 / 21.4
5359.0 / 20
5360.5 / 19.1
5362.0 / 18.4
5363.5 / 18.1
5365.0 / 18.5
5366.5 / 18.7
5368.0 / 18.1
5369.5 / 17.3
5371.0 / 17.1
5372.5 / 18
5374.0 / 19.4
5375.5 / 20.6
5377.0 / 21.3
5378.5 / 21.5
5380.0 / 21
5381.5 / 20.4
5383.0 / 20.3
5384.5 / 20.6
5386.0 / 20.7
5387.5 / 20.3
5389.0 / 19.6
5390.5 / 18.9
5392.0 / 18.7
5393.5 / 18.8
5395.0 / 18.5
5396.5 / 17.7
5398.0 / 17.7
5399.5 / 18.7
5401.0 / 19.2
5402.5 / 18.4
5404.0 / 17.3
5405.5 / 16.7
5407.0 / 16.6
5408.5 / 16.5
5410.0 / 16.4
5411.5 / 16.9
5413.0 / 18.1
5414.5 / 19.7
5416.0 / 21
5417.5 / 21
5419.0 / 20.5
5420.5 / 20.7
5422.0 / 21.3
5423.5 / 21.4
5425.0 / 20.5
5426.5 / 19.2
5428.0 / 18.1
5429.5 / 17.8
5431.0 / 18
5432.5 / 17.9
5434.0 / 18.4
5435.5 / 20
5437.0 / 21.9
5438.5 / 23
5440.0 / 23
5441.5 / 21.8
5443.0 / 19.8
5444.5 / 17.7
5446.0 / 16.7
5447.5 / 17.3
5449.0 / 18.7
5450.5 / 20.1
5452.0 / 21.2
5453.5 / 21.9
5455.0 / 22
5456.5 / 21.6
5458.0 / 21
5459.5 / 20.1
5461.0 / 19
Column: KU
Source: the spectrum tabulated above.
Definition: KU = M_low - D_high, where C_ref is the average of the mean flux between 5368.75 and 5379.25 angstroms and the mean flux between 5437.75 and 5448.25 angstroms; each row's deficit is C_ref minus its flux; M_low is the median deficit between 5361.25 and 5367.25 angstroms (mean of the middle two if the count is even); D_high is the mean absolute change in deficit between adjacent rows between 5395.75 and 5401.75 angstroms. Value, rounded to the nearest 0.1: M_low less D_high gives 0.7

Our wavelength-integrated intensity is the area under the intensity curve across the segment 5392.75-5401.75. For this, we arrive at 166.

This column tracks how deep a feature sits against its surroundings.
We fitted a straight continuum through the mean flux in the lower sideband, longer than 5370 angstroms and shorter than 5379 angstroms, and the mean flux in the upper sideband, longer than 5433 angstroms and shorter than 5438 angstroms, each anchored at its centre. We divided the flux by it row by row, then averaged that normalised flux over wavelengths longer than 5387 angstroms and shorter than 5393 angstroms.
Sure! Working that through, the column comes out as 0.98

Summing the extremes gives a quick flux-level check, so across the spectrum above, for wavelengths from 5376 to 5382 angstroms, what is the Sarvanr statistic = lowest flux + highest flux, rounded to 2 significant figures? 42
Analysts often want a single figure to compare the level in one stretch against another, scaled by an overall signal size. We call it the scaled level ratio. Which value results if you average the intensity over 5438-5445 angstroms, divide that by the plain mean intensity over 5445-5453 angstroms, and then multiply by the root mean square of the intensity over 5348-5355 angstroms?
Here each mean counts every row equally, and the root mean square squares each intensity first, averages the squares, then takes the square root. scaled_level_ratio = 23.8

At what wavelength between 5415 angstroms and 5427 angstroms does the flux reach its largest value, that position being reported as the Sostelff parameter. 5423.5 angstroms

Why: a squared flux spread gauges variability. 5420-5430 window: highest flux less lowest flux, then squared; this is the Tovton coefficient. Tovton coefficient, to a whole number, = 13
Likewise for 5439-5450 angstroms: 40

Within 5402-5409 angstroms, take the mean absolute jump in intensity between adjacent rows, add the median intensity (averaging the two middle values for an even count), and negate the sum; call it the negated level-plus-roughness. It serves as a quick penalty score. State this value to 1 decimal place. -17.2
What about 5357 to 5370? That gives -19.2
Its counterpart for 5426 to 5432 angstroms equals -18.6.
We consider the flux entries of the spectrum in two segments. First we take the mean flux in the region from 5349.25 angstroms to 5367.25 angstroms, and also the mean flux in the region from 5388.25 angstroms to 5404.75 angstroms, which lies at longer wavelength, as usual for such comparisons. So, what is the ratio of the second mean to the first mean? 0.91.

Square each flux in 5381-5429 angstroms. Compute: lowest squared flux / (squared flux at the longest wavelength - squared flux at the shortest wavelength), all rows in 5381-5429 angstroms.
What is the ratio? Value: -3.0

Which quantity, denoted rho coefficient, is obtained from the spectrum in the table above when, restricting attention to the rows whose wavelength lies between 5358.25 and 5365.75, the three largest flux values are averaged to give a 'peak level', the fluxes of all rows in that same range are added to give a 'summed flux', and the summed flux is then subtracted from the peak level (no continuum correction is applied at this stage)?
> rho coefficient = -74.9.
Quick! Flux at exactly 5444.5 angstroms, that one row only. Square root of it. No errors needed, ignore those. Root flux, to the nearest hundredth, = 4.21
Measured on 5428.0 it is 4.25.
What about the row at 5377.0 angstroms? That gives 4.62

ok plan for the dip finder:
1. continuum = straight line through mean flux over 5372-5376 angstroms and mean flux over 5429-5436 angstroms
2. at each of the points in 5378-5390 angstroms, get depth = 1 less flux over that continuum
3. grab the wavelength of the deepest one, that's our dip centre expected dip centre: 5389.0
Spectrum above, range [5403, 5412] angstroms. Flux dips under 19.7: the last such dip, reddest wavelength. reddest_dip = 5411.5 angstroms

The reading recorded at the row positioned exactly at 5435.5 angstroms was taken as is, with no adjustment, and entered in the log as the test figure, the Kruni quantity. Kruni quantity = 20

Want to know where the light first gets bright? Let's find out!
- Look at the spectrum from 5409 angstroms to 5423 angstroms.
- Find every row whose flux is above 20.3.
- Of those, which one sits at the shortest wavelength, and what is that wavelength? 5416.0 angstroms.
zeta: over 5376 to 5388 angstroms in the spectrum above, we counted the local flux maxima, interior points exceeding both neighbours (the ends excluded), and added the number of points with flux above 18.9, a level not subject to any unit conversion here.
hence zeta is 10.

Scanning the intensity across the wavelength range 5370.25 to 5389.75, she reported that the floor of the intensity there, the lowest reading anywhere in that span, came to 17.1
